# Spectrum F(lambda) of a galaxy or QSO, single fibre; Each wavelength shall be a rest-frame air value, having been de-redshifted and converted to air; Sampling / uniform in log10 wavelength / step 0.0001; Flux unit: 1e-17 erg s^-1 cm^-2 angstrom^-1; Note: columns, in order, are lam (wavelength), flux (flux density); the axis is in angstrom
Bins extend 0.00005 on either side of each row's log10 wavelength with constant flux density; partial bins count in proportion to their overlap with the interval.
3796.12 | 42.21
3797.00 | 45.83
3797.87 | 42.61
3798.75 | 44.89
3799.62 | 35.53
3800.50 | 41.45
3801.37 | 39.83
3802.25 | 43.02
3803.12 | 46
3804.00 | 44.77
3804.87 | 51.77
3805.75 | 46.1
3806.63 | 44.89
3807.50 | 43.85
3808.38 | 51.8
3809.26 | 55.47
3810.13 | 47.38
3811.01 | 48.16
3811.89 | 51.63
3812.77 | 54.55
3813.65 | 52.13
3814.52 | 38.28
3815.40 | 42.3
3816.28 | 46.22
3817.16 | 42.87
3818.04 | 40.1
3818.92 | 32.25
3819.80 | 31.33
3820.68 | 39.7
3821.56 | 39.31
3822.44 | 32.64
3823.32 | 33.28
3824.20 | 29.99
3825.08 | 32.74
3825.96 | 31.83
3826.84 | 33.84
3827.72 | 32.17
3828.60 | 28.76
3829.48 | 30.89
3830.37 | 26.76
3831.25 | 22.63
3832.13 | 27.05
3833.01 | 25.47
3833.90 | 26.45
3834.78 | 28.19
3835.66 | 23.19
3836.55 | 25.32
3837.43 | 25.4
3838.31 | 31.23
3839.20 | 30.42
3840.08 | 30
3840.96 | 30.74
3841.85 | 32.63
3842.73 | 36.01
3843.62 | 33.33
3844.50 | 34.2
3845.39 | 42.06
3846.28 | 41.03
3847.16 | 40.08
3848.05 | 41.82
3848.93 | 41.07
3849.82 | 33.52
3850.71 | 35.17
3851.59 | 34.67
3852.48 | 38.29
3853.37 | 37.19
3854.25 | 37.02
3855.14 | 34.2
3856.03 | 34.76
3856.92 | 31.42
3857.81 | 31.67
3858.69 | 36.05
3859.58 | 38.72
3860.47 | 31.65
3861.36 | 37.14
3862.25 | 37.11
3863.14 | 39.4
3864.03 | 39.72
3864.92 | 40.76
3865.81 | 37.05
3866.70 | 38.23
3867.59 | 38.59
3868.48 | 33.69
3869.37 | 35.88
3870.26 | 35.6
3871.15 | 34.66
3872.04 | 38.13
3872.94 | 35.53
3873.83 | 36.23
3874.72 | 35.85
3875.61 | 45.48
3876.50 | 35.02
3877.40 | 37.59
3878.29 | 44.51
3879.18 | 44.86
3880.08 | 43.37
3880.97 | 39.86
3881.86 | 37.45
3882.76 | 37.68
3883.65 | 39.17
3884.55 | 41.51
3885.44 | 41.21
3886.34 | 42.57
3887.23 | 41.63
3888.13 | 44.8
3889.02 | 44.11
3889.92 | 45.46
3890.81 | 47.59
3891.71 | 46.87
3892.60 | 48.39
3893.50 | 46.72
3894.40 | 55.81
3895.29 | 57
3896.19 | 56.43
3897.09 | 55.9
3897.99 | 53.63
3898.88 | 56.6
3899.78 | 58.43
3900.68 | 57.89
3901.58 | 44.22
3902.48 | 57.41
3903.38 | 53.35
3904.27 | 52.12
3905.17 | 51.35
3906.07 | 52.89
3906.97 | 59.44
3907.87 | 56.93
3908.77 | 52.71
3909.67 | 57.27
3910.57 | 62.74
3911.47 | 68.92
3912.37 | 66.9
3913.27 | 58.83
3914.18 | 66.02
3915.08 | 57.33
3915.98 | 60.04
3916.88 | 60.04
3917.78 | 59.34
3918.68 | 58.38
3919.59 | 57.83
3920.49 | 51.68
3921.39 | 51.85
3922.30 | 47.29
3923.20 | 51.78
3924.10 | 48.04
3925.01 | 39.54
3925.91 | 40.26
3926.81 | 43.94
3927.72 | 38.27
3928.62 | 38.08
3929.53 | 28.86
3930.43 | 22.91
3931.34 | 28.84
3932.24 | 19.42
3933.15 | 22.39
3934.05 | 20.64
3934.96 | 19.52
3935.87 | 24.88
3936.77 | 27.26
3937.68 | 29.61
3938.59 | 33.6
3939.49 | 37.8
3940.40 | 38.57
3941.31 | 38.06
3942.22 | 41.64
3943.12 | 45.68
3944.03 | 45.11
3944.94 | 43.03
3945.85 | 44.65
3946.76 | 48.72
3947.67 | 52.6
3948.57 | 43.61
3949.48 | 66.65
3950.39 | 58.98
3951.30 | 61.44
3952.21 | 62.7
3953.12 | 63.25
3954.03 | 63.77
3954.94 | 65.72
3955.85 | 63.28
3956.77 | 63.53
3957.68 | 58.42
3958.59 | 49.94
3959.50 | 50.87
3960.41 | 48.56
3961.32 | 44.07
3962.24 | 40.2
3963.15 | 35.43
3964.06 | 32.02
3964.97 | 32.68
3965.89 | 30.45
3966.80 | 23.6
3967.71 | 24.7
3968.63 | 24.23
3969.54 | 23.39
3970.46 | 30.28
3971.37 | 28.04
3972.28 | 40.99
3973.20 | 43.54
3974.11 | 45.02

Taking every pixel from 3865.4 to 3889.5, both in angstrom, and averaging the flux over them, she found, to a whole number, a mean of 39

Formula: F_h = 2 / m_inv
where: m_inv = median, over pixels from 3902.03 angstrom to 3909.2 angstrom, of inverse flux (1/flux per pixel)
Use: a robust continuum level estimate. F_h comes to 106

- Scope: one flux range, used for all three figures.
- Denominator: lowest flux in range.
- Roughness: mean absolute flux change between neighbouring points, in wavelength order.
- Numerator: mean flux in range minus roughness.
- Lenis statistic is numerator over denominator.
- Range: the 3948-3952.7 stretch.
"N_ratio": 1.15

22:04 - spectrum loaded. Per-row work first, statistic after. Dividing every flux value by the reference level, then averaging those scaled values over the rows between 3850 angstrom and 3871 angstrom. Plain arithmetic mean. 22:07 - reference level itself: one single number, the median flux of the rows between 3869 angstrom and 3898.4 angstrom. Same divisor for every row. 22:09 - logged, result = 0.85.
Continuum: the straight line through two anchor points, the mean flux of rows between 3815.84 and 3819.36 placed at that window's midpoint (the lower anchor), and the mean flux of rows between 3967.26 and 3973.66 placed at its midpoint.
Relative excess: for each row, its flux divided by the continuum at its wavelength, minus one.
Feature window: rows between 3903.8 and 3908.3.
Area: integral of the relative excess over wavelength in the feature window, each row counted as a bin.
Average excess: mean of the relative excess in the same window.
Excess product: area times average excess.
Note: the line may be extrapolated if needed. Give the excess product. 1.5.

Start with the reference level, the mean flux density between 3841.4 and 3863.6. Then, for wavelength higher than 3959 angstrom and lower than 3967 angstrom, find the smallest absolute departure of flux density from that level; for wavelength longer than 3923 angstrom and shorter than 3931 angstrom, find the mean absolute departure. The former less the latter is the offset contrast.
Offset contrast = -6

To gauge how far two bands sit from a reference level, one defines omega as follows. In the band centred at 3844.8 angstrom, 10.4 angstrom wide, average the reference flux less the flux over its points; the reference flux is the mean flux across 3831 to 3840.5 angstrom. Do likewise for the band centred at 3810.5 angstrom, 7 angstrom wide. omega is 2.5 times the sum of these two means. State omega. -83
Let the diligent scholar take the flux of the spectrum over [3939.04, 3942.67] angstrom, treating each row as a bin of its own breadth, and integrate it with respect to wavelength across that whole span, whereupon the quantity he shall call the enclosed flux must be 142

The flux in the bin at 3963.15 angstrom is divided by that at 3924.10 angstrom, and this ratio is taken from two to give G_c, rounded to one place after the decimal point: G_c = 1.3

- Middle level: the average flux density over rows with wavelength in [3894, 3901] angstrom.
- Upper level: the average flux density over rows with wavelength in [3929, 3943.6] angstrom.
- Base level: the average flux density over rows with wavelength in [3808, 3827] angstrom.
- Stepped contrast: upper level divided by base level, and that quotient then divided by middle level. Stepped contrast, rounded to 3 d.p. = 0.013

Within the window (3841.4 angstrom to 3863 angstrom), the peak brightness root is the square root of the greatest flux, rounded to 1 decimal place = 6.5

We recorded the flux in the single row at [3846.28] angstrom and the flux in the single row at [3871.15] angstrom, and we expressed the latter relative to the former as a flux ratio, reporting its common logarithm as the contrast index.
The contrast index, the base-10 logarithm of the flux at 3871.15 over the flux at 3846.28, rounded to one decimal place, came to -0.1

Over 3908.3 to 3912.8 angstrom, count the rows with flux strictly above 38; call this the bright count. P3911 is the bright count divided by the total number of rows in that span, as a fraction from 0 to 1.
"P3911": 1.00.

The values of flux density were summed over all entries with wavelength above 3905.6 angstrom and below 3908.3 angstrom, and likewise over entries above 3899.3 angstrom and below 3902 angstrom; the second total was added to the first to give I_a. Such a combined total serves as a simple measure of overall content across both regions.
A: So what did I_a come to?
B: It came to 330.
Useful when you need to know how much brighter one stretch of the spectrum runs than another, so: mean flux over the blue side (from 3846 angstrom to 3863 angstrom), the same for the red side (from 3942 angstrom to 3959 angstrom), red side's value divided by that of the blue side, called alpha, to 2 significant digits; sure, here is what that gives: 1.5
